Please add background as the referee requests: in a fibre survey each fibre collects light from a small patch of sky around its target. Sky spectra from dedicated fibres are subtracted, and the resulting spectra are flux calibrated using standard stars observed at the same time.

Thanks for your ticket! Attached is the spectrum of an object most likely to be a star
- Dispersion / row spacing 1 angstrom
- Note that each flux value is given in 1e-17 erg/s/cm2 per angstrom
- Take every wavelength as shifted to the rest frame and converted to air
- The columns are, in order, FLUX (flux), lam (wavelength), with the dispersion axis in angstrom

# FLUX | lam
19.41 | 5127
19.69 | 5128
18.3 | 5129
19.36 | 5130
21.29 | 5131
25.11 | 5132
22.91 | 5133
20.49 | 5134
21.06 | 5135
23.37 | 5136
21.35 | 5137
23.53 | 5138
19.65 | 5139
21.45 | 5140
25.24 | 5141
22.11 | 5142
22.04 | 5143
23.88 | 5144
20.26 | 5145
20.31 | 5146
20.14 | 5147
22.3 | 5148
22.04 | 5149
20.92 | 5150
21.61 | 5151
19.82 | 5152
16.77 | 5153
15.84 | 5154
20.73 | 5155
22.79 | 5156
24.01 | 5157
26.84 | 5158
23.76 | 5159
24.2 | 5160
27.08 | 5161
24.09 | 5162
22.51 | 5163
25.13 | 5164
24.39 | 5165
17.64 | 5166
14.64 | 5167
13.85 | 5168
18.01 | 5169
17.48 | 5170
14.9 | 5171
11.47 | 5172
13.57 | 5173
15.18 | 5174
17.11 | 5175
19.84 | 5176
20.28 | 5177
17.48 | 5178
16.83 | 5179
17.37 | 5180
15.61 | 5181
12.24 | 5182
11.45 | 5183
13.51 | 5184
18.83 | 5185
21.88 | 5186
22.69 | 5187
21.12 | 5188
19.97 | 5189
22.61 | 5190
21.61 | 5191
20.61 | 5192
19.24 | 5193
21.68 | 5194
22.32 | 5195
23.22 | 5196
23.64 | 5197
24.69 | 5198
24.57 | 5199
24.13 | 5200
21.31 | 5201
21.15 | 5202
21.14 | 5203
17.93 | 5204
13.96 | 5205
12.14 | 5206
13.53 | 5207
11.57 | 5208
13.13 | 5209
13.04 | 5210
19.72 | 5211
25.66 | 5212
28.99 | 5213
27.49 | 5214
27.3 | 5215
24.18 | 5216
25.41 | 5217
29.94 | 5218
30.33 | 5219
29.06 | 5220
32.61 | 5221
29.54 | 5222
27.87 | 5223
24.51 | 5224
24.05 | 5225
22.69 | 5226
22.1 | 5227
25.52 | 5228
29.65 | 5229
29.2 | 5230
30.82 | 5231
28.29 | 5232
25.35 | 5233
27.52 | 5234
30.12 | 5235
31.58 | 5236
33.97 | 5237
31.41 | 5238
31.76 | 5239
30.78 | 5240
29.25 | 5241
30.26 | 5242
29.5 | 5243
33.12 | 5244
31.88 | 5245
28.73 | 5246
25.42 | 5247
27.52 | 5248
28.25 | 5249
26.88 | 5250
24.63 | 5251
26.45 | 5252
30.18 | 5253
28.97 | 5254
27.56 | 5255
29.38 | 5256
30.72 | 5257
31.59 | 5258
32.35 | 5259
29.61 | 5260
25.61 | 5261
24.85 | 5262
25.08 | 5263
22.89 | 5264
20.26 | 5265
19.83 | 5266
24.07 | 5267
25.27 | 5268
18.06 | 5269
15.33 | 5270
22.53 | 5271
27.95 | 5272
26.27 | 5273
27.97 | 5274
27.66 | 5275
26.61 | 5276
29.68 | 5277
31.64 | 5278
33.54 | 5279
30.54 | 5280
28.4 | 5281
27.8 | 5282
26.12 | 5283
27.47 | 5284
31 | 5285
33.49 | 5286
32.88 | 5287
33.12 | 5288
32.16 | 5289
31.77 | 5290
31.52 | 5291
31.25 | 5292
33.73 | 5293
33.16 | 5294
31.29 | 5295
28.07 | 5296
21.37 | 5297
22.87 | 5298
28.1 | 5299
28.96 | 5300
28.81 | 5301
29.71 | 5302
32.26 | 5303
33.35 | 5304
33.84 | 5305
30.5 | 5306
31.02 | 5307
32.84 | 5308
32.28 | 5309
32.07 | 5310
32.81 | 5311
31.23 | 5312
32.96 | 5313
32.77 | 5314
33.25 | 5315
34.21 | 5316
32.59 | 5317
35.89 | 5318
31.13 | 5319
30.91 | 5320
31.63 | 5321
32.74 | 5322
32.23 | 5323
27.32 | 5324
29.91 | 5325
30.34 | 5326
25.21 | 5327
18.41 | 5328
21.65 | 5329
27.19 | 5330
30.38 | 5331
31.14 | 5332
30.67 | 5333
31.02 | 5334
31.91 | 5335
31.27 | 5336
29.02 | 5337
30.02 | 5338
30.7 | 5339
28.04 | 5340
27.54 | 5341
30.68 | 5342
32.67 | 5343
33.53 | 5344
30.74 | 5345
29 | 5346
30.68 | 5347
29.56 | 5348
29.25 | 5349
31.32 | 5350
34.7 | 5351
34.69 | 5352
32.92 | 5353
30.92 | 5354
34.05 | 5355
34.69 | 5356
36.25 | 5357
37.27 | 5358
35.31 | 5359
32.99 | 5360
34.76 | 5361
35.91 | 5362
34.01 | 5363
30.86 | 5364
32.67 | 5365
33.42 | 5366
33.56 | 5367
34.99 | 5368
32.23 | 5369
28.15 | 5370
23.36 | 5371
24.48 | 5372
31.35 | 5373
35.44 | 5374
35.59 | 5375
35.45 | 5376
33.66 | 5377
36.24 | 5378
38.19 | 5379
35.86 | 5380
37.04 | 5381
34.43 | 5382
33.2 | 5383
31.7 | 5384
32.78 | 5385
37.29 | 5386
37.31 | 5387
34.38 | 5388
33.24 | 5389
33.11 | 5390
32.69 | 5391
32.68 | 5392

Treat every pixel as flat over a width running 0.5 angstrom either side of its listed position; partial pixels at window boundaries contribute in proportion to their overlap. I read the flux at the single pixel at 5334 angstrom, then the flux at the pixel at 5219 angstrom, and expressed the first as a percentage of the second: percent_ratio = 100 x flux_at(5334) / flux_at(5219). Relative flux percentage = 102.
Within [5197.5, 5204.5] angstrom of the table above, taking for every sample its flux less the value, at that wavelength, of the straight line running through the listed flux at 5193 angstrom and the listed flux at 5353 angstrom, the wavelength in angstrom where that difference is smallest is 5204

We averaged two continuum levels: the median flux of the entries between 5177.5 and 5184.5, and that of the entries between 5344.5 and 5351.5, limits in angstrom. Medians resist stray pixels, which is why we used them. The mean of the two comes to 23.1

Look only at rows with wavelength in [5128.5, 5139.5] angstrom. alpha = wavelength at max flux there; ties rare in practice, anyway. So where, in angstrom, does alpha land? 5132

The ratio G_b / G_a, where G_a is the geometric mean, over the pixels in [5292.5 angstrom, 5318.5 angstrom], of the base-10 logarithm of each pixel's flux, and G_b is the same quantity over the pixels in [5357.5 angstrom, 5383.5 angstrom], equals 1.02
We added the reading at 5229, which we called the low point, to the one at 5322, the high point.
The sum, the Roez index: 62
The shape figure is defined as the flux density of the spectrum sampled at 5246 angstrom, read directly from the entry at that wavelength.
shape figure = 28.73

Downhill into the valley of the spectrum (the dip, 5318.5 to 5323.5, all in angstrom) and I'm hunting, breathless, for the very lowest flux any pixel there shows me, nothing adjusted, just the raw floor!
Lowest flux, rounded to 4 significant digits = 30.91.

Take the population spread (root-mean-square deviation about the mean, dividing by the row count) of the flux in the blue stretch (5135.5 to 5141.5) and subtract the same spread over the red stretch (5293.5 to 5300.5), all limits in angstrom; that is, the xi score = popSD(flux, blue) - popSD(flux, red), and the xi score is -2.1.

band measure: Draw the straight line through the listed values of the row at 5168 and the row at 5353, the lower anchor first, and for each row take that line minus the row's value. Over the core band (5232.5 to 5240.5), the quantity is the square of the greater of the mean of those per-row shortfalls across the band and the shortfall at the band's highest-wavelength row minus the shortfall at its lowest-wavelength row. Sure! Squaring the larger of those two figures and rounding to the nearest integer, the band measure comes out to 22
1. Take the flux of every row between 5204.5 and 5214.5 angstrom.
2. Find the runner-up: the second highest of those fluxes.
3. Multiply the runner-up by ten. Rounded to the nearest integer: 275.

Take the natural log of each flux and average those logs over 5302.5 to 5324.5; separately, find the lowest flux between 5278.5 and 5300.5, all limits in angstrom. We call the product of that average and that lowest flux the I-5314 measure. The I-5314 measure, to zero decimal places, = 74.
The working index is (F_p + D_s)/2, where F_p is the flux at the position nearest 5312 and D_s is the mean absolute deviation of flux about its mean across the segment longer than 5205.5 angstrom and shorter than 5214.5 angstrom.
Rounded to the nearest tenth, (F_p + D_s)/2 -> 18.8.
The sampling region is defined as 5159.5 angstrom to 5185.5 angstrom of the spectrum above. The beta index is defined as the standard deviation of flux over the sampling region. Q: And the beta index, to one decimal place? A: 4.4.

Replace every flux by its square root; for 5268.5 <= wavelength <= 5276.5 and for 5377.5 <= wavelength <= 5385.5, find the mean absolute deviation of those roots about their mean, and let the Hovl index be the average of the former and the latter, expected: 0.296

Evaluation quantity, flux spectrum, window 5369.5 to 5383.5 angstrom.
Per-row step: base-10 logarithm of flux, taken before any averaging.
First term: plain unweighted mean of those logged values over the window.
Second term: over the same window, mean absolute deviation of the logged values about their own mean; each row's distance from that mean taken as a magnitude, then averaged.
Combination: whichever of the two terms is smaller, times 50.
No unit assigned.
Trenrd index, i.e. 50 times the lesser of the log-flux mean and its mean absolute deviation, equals 2.5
